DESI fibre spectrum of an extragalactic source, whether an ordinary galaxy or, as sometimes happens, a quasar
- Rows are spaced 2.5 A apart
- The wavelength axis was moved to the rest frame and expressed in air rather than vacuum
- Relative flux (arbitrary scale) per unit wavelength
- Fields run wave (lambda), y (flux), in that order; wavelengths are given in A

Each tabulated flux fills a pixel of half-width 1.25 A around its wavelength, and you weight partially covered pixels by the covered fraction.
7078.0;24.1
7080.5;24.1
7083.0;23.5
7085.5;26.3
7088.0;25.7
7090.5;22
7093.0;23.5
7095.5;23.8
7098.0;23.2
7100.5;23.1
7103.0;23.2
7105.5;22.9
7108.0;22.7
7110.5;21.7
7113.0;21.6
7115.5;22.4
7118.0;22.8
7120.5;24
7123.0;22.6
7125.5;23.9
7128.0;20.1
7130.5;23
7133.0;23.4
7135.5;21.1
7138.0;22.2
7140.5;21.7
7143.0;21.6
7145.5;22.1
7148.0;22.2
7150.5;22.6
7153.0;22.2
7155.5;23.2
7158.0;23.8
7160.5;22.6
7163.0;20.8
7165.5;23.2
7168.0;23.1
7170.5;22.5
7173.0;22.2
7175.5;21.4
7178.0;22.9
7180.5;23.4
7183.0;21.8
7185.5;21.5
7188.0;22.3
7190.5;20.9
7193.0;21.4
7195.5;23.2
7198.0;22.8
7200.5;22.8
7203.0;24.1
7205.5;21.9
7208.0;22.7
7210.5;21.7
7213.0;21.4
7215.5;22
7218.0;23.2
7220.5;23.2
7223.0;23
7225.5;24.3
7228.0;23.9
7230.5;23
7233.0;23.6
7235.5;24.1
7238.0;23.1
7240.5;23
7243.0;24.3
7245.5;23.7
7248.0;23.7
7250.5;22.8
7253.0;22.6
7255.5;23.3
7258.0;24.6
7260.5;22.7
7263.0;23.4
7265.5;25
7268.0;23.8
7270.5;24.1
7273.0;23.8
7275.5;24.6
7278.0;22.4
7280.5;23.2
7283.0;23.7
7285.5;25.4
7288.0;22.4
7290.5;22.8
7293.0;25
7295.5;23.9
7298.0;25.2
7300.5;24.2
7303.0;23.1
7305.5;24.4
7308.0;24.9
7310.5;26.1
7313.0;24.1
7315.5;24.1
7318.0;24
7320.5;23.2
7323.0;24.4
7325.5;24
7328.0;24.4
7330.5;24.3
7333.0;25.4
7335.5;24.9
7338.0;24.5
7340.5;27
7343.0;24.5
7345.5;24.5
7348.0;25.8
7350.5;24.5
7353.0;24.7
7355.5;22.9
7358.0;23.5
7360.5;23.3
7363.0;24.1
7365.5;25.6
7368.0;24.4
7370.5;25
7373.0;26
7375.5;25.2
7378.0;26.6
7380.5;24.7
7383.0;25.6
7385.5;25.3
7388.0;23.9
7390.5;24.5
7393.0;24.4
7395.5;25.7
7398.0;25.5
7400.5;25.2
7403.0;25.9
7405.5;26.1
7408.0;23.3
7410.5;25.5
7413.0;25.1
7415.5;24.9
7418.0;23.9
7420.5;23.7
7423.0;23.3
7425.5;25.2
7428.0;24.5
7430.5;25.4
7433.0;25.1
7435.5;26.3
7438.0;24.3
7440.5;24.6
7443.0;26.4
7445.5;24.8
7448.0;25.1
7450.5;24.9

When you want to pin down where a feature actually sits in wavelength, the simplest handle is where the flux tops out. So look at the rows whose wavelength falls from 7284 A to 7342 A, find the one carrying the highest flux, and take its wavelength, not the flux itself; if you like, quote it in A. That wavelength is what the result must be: 7340.5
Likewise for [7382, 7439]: 7435.5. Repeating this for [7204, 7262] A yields 7258.0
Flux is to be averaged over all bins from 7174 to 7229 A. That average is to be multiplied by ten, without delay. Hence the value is 225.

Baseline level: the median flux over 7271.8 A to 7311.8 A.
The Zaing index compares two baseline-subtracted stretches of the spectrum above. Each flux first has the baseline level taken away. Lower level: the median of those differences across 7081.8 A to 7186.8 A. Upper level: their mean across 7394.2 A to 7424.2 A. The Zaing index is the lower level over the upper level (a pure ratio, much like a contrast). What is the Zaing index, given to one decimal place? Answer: -1.8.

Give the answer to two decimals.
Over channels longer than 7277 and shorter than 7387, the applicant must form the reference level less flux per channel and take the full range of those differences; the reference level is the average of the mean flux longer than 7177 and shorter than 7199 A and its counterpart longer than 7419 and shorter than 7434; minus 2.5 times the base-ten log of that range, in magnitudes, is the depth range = -1.66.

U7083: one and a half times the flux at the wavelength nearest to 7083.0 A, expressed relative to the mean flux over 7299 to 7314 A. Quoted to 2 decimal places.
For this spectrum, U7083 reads 1.44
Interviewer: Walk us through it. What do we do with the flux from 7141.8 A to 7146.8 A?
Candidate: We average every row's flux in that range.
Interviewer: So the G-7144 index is 21.9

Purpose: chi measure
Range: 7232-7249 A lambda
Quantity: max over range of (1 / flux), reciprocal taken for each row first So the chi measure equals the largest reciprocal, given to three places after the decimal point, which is 0.043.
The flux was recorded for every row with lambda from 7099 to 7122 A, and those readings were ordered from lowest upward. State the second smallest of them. 21.7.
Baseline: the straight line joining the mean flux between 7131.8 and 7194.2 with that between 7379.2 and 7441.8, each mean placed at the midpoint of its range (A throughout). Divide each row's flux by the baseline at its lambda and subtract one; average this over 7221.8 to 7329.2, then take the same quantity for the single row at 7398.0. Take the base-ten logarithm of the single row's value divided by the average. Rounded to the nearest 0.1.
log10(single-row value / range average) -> 0.2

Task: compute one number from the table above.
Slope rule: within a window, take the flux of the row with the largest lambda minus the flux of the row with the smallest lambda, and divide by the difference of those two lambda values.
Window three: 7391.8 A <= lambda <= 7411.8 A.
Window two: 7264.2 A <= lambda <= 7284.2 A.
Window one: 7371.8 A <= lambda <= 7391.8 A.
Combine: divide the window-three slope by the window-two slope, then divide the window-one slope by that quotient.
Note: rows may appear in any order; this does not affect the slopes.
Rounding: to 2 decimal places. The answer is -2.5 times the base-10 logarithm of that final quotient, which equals 2.49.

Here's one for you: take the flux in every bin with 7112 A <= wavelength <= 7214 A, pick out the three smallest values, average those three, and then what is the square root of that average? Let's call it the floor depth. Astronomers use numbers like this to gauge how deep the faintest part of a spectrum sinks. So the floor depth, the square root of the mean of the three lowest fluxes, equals 4.54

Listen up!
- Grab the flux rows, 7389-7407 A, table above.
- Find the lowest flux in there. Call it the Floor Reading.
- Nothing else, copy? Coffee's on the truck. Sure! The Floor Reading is 24.4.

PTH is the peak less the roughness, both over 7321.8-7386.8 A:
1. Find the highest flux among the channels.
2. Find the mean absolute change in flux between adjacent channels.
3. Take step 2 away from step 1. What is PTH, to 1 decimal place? 26.1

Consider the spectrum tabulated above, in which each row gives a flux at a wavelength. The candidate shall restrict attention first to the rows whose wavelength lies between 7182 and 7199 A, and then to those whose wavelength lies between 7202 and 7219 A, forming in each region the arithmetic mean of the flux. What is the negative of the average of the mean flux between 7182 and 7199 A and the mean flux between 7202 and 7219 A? -22.2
